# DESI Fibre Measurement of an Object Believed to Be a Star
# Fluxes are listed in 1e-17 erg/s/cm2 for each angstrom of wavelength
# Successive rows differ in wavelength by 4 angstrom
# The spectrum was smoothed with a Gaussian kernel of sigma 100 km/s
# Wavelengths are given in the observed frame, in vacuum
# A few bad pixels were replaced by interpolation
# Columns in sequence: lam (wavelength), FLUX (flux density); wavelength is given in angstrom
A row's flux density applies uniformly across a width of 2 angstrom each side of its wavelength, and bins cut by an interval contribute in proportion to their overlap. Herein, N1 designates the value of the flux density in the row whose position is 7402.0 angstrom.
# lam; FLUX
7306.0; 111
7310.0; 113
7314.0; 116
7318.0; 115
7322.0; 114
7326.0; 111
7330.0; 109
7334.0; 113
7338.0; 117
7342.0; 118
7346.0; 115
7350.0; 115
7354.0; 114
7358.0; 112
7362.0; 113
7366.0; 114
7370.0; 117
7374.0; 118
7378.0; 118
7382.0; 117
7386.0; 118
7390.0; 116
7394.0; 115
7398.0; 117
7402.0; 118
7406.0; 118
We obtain 118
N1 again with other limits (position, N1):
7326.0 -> 111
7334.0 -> 113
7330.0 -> 109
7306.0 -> 111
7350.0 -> 115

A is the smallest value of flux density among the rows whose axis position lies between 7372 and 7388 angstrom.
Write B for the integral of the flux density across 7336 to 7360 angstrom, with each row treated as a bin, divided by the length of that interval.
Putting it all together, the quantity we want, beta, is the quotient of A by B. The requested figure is 1.02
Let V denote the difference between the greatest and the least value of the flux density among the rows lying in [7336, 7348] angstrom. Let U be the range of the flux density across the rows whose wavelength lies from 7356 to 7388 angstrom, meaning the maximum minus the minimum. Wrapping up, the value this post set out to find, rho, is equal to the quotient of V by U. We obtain 0.5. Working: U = 6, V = 3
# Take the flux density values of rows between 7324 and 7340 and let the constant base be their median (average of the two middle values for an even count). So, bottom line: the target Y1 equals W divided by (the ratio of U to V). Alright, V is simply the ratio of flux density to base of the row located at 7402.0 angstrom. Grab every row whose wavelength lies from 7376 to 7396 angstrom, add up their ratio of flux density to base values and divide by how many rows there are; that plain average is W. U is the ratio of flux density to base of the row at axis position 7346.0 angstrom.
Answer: 1.07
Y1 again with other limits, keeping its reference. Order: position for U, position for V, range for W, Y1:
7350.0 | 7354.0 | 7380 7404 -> 1.03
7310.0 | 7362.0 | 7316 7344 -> 1.02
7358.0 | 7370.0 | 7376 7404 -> 1.09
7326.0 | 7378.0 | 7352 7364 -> 1.07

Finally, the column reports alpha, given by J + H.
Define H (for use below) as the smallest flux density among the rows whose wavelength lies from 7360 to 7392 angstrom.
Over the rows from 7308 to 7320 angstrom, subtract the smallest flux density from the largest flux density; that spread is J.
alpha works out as 116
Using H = 113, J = 3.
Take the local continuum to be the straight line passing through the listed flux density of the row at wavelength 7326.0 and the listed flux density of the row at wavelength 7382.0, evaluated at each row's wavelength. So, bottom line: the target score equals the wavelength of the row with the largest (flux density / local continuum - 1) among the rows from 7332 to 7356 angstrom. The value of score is 7342.0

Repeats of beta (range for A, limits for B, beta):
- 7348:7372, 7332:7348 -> 0.97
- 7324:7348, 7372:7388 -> 0.93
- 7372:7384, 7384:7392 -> 1.00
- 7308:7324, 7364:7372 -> 0.98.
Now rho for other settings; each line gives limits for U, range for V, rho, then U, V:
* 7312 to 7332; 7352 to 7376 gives 0.9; 7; 6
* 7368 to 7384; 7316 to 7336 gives 6.0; 1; 6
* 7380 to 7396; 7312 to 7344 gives 3.0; 3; 9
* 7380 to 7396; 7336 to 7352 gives 1.0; 3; 3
